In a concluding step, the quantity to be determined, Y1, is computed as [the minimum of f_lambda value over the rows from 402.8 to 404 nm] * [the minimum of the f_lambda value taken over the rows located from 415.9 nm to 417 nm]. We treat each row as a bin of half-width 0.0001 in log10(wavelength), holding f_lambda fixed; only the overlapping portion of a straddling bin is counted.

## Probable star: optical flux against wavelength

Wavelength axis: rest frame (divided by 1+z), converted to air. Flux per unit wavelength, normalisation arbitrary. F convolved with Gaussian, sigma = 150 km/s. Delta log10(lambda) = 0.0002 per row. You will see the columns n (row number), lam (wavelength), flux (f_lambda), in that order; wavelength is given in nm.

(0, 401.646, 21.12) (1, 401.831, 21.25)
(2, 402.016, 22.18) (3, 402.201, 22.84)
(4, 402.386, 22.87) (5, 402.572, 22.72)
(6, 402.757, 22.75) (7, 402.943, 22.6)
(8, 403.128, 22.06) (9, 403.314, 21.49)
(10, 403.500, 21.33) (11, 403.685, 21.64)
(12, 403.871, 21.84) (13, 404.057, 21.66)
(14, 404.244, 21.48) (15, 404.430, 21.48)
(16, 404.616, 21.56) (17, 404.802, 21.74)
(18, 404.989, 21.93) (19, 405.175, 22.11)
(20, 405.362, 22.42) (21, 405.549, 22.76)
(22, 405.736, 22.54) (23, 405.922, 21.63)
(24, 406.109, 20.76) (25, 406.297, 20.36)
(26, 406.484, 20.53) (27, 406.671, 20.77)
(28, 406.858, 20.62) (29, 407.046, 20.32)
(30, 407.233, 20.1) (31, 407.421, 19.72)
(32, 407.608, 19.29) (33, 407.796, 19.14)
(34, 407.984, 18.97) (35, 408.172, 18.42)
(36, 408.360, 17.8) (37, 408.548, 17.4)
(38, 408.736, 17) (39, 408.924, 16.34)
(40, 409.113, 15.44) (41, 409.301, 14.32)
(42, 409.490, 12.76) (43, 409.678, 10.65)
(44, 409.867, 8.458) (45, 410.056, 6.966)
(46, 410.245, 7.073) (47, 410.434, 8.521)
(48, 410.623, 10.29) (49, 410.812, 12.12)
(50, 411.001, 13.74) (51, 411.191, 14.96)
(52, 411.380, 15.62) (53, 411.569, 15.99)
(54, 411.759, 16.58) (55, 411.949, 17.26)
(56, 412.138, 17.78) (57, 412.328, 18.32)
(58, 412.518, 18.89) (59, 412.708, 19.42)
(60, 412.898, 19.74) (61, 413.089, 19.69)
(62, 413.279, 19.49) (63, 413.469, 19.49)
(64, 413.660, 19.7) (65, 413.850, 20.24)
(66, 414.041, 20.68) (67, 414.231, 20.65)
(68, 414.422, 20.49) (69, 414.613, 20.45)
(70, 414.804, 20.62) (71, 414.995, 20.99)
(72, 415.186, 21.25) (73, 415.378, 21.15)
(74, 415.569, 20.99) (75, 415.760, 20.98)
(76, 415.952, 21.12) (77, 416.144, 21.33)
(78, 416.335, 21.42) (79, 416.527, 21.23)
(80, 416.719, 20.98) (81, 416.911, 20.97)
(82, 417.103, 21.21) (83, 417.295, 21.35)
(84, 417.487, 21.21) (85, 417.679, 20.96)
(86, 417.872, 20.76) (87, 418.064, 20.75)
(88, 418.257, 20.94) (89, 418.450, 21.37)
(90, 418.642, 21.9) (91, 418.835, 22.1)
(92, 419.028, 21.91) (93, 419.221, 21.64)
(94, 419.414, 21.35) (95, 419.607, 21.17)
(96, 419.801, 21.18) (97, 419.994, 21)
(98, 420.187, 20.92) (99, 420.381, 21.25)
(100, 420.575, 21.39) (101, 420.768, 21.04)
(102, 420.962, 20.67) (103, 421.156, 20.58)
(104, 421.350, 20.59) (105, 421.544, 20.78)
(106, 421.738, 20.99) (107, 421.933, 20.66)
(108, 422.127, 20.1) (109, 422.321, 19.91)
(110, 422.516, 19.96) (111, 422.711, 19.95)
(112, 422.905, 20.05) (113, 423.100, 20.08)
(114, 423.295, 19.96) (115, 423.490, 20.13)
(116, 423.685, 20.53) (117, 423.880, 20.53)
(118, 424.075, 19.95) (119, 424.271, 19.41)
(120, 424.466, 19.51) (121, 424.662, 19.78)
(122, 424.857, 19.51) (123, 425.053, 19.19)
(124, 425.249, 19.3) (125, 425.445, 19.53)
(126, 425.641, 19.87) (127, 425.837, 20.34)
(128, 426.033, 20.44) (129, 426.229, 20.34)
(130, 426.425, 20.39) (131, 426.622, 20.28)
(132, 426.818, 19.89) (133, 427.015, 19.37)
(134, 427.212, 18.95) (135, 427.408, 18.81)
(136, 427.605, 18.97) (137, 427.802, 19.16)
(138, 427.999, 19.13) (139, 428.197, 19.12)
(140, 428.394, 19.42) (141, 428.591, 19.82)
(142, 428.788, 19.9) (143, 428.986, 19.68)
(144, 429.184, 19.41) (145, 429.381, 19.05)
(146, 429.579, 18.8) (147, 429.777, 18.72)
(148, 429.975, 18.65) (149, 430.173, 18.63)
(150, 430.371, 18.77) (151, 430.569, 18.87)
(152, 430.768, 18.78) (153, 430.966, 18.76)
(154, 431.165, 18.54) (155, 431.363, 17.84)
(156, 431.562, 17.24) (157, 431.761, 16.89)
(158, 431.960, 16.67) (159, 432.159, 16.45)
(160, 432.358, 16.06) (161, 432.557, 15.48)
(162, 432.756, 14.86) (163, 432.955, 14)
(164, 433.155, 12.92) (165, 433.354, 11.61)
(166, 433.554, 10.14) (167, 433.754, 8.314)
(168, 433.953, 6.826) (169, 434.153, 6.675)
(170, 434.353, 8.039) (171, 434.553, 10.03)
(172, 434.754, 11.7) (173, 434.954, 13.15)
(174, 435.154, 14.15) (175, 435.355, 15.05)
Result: 447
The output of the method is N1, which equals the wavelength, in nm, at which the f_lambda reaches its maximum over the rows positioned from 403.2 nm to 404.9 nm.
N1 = 403.871 nm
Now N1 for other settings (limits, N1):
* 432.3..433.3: 432.358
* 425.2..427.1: 426.033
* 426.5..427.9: 426.622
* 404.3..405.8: 405.549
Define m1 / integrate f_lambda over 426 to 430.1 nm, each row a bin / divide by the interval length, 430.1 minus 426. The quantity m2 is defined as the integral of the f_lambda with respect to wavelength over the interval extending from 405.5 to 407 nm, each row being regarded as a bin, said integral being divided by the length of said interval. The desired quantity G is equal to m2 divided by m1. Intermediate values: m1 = 19.4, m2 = 21.2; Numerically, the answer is 1.09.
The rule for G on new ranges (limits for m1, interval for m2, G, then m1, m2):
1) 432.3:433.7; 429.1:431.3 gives 1.41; 13.3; 18.8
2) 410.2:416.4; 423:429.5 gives 1.08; 18.2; 19.7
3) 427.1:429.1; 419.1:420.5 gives 1.10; 19.3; 21.2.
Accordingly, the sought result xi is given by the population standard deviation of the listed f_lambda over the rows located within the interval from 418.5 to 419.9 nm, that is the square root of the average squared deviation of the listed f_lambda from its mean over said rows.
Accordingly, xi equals 0.35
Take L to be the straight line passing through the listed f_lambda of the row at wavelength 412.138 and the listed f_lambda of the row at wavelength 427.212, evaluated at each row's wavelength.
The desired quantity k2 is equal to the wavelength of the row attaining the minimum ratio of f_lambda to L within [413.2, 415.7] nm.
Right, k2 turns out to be 413.469 nm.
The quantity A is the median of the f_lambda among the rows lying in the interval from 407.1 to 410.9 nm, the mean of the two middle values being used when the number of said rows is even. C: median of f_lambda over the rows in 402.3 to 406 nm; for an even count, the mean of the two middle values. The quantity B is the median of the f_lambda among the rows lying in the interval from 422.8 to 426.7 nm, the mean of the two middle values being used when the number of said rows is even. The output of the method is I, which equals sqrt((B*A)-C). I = 17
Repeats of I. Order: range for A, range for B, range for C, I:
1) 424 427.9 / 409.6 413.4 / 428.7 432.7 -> 17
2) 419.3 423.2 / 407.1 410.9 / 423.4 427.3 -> 18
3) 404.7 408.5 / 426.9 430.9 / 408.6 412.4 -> 19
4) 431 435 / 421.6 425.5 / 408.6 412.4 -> 16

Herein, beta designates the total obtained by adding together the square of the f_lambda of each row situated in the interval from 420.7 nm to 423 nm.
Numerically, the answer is 5015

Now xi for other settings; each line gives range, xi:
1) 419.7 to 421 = 0.22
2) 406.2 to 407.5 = 0.33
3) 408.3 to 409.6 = 1.68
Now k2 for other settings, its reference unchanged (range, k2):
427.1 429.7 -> 429.579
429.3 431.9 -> 431.761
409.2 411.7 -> 410.056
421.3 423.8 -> 423.295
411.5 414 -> 411.569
